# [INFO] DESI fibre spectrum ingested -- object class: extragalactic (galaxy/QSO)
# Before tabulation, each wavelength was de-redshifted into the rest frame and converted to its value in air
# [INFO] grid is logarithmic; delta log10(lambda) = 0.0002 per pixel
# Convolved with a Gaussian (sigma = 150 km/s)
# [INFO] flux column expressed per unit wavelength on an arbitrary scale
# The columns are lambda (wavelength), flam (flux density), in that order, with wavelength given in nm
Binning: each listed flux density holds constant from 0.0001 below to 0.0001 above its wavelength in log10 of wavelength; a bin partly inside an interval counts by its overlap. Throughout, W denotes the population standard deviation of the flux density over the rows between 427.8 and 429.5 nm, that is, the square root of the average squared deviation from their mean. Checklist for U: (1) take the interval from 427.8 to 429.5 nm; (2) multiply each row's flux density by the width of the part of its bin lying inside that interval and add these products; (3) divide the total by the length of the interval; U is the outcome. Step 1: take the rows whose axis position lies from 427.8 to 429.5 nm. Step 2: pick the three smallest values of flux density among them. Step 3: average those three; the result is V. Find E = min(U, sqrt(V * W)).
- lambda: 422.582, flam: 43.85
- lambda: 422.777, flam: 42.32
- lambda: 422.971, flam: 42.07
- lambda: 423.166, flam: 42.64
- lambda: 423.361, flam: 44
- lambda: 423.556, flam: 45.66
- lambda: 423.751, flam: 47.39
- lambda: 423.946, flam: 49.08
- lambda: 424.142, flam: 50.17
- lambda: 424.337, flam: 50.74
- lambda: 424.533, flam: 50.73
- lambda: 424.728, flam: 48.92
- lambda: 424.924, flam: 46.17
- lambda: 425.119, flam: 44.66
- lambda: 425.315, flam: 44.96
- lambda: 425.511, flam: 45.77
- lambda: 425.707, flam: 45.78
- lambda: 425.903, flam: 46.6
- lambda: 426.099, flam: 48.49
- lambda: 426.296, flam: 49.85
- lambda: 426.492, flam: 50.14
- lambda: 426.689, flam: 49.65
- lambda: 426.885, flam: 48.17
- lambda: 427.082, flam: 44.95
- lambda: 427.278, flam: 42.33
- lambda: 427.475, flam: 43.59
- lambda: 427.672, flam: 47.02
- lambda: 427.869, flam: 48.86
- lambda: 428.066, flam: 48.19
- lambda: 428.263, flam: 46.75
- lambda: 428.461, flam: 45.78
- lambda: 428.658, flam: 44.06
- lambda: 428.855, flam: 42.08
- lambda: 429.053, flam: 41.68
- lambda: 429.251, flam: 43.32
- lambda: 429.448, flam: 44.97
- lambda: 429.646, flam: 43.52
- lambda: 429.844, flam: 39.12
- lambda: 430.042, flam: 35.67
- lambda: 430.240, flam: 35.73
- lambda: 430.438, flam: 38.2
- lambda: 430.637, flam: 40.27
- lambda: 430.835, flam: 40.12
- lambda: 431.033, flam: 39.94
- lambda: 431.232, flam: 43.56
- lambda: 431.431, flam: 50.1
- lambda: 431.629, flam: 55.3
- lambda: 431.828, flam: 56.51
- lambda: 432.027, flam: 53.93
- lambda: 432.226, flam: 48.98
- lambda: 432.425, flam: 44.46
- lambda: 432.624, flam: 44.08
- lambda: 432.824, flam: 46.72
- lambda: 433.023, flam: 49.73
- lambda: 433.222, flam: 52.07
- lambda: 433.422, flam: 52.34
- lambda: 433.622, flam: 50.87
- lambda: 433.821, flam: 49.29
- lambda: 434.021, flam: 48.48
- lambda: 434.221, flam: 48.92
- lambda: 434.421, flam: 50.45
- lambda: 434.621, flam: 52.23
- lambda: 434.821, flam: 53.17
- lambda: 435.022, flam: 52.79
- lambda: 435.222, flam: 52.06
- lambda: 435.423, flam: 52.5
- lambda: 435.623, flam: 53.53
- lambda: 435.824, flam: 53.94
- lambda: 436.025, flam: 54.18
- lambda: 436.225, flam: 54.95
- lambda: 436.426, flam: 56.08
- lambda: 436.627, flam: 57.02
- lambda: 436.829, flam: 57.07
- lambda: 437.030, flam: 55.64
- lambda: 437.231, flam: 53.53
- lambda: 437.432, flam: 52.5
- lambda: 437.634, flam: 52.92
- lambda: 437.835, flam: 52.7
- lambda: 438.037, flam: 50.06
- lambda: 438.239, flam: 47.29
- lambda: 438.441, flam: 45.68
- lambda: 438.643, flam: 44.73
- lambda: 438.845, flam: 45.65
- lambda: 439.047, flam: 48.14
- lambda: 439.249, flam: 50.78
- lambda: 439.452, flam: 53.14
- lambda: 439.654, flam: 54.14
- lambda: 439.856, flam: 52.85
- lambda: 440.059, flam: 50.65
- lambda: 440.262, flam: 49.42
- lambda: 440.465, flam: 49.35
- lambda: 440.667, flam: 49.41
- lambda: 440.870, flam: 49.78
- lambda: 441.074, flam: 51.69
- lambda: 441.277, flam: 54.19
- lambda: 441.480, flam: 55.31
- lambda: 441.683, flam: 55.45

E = 10.1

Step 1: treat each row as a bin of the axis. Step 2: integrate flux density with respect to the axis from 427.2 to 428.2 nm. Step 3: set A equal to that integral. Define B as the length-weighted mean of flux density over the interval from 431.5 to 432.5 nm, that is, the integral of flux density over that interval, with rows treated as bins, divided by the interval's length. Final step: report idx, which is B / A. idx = 1.13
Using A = 46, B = 52.0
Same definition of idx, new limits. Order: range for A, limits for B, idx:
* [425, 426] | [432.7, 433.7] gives 1.10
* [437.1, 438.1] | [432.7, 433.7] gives 0.95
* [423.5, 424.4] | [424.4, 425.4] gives 1.08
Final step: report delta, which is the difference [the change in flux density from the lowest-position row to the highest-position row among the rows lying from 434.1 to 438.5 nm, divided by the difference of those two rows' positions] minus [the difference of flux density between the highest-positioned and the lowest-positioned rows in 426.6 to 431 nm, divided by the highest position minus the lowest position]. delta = 1.5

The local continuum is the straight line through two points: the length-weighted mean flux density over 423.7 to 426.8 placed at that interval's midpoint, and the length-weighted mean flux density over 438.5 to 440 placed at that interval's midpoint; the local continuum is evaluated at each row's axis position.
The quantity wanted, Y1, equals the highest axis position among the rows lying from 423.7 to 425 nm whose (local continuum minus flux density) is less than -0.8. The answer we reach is 424.728 nm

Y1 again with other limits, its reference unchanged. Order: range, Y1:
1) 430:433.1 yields 432.027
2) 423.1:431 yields 426.689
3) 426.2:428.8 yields 426.689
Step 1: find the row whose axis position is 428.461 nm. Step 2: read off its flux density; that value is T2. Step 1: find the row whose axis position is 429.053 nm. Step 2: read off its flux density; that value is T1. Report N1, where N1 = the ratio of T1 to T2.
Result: 0.91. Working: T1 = 41.68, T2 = 45.78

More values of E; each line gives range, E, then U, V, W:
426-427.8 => 10.9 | 47.2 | 43.6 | 2.7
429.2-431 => 10.7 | 40.0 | 36.5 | 3.1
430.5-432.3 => 16.1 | 47.4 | 40.1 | 6.4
